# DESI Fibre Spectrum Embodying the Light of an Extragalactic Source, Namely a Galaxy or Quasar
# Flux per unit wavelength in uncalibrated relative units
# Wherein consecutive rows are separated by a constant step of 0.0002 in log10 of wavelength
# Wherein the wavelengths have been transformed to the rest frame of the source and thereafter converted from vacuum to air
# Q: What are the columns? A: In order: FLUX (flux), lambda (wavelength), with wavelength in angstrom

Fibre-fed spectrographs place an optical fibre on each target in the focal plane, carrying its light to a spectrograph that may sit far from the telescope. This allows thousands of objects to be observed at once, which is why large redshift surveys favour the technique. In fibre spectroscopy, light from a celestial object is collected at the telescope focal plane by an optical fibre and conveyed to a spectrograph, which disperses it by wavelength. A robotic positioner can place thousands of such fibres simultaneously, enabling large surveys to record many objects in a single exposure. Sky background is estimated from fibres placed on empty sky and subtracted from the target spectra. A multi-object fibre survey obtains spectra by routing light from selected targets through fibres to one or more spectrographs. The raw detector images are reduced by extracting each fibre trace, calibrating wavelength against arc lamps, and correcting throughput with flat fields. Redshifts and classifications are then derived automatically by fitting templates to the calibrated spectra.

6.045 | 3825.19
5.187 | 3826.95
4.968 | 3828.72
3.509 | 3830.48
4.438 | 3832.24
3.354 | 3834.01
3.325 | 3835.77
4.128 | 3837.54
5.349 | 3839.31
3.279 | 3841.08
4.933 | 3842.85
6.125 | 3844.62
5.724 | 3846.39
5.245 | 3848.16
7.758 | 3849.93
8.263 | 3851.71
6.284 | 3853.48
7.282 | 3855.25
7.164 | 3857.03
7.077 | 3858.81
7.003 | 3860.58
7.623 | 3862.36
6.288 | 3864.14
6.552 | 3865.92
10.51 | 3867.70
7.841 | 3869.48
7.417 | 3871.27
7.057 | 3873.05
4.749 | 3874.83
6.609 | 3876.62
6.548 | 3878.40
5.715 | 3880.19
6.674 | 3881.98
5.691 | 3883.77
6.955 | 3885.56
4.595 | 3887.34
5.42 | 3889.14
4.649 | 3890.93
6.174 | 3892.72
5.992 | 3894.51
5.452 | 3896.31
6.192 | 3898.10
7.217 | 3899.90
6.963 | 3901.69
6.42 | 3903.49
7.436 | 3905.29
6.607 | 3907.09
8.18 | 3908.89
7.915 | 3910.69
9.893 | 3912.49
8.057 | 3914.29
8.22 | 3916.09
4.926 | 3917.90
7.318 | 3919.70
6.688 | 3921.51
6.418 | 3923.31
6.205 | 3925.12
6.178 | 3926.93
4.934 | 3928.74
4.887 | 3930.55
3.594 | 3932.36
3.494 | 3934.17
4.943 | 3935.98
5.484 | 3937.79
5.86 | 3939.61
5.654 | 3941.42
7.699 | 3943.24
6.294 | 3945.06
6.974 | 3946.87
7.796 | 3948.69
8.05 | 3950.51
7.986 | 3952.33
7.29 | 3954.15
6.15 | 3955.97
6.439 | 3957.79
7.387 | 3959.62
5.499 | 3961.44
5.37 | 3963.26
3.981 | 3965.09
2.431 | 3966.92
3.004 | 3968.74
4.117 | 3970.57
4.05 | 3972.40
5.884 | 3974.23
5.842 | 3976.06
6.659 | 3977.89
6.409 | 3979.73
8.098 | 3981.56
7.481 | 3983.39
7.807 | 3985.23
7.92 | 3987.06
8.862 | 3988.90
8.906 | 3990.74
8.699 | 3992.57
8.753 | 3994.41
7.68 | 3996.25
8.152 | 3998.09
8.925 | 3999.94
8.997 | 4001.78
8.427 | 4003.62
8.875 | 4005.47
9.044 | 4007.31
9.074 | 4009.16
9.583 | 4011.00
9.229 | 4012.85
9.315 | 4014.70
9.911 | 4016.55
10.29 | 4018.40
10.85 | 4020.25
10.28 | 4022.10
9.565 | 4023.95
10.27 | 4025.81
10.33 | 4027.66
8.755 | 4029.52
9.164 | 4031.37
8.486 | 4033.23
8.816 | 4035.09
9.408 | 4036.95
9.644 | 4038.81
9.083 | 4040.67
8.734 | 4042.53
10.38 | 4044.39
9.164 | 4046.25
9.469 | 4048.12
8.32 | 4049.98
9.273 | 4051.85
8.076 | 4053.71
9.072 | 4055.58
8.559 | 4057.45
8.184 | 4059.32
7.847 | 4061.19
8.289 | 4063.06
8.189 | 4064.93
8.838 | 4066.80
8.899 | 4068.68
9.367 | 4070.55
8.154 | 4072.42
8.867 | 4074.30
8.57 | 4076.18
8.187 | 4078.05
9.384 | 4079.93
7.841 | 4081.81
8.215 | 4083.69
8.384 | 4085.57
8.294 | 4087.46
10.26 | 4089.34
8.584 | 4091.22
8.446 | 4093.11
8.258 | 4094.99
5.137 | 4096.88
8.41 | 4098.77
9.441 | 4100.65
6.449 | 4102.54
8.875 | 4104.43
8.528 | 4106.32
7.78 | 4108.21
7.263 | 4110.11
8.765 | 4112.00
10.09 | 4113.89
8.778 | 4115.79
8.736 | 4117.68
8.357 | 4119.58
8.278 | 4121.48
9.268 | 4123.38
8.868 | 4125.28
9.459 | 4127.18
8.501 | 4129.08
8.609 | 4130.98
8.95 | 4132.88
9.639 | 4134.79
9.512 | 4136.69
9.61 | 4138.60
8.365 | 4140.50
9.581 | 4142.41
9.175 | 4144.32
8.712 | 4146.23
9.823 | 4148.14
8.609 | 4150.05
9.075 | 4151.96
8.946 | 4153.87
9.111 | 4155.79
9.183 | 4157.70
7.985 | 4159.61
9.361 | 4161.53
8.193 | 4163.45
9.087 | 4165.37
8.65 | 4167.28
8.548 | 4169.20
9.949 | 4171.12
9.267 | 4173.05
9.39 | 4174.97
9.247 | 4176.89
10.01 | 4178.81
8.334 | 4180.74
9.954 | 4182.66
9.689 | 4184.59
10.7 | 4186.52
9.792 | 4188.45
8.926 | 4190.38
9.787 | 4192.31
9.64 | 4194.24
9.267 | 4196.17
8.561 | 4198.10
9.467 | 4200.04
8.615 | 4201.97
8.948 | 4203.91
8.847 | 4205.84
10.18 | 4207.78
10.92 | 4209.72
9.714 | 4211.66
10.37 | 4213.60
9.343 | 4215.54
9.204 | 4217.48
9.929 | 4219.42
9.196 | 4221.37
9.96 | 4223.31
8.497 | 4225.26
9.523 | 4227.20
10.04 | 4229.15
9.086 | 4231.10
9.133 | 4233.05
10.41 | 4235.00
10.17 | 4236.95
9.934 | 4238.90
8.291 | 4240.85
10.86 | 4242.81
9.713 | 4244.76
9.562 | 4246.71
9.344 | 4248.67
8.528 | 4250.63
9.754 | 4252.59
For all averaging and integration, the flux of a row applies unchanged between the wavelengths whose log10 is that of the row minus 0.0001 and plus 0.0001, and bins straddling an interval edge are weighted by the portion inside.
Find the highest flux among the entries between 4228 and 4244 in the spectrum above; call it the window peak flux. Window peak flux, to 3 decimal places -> 10.860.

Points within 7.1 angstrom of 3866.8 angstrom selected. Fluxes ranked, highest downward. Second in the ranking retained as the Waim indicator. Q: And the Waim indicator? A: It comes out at 7.841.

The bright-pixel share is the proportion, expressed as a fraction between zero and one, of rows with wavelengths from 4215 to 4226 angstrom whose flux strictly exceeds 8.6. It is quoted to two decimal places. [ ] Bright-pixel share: 0.83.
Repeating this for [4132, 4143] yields 0.83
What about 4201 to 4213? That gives 1.00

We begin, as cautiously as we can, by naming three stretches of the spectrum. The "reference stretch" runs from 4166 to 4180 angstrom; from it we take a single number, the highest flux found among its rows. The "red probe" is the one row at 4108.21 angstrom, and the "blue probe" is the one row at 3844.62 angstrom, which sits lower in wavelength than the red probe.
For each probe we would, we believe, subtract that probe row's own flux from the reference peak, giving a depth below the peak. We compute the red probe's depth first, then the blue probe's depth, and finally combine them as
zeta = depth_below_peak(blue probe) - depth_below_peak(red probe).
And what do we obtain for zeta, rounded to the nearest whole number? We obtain 2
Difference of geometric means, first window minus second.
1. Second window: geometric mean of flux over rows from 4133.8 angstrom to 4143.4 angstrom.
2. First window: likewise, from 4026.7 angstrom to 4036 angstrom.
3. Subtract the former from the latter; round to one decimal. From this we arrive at -0.2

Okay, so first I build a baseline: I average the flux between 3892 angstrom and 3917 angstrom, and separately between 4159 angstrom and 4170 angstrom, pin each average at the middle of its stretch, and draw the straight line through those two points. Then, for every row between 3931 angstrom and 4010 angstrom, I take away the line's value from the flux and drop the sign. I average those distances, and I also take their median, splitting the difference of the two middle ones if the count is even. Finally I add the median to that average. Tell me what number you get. 2.7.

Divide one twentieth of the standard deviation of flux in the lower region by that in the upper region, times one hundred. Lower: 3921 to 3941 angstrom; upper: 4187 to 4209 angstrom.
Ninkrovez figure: 10.1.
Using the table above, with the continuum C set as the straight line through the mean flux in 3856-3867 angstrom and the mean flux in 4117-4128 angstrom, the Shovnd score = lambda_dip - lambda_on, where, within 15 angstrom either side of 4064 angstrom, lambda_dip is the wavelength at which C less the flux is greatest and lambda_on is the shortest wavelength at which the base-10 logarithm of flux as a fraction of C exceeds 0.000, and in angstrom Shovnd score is 11.2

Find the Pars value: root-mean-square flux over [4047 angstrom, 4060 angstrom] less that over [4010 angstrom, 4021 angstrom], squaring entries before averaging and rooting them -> -1.2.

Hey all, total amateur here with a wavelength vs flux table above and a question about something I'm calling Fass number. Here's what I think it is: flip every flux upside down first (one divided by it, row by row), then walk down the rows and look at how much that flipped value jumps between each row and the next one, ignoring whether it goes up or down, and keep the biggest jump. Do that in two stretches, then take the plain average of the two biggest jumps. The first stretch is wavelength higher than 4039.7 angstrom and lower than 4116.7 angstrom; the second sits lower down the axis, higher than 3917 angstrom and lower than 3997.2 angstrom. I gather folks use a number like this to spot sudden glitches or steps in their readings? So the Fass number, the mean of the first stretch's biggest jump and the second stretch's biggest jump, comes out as 0.12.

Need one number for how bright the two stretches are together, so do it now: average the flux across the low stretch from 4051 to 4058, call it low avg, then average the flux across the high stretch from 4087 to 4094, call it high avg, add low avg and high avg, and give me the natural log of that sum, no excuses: 2.87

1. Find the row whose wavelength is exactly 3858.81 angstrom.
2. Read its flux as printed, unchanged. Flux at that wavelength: 7.077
